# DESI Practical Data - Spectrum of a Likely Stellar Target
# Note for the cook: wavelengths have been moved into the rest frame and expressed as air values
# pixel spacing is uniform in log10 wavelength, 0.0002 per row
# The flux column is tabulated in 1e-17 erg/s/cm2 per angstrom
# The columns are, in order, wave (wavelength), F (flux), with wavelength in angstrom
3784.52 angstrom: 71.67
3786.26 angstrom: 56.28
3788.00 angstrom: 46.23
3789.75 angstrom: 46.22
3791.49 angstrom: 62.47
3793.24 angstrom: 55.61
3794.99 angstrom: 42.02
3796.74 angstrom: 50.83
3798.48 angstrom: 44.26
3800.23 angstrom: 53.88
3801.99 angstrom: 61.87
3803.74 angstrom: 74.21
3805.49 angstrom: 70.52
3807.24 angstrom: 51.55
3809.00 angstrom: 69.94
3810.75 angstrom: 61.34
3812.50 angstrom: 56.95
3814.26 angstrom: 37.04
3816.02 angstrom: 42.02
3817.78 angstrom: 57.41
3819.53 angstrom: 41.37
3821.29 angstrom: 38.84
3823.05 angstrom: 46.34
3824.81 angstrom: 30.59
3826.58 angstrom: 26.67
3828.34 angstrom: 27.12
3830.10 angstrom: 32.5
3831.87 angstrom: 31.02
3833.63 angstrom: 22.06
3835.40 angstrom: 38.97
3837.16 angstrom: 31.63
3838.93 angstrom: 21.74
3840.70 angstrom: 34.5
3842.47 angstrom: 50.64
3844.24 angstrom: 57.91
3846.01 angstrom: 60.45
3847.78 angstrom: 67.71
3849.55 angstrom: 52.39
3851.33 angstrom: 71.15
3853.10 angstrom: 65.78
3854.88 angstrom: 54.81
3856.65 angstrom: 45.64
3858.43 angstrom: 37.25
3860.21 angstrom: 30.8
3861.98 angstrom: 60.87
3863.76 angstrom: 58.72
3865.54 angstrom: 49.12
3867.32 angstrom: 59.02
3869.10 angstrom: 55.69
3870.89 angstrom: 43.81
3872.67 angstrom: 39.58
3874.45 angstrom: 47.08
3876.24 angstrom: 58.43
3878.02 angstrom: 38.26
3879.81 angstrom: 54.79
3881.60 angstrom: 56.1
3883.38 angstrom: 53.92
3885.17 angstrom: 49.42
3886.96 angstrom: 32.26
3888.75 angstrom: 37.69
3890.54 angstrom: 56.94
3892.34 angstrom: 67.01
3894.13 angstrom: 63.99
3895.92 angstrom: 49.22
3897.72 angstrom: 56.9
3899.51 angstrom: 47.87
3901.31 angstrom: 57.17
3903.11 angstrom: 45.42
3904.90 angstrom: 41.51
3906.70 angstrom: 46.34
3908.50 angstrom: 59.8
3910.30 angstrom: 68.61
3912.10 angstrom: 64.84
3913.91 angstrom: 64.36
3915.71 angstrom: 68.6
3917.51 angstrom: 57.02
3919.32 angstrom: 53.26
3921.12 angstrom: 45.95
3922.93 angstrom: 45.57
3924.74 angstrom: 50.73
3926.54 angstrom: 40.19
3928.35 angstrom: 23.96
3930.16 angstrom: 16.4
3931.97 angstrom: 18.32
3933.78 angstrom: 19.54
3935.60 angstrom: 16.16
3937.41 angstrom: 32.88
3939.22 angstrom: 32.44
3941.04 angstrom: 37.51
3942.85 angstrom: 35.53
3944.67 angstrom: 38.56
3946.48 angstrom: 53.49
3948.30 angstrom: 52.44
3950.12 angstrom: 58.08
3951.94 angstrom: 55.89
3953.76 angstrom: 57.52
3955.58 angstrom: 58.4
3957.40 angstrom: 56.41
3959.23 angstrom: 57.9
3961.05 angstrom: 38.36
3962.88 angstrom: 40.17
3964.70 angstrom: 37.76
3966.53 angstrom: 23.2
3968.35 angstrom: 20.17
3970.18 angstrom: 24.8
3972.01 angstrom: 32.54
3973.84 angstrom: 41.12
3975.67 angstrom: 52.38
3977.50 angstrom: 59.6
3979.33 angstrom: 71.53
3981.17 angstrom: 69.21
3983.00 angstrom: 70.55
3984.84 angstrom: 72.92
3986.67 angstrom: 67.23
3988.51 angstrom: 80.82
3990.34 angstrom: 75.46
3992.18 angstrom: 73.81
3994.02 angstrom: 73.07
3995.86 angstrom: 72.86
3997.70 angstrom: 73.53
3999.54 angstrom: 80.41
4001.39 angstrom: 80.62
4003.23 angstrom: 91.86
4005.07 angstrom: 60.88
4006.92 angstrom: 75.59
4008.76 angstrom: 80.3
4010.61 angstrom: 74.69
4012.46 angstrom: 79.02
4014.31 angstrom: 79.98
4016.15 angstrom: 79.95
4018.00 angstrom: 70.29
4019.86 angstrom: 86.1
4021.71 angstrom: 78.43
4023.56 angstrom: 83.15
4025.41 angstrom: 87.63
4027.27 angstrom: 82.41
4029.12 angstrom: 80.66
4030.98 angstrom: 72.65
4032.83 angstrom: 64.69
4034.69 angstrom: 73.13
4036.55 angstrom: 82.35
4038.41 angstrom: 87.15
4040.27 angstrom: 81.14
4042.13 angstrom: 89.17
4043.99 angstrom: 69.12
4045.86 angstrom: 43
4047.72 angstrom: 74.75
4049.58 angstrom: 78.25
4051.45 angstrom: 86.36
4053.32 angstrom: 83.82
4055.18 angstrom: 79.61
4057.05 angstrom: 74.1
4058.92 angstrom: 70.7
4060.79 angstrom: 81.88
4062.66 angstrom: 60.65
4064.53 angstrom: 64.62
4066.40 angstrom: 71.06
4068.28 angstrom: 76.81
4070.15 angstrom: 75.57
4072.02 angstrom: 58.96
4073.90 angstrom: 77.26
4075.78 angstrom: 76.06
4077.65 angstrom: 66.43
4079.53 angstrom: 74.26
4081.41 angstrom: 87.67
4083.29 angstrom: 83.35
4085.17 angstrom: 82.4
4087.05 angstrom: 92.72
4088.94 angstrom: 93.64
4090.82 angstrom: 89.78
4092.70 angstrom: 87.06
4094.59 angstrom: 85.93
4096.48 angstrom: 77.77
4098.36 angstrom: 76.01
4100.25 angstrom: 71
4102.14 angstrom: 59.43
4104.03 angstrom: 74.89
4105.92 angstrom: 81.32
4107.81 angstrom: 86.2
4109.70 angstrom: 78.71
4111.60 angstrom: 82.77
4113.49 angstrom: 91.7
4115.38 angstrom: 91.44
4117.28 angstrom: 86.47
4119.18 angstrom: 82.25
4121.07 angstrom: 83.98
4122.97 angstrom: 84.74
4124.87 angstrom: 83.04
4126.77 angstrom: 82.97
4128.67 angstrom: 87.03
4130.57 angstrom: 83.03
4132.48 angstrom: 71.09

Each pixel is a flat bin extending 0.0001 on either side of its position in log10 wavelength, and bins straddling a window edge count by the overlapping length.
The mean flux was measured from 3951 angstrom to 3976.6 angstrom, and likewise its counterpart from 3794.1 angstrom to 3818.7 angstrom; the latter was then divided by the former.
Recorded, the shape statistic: 1.30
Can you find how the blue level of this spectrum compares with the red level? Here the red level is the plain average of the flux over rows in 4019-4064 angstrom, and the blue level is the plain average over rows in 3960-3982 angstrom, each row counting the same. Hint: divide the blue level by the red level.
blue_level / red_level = 0.55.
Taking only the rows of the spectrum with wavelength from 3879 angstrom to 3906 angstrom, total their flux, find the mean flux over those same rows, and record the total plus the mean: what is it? 822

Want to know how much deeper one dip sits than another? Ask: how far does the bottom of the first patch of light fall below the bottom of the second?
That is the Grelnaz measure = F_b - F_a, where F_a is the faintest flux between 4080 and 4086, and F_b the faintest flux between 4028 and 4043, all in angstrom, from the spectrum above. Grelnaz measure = -18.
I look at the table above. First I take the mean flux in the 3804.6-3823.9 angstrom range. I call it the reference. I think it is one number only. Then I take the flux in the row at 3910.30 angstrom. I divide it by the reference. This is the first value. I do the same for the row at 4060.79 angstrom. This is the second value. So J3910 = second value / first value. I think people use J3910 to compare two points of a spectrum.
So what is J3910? 1.2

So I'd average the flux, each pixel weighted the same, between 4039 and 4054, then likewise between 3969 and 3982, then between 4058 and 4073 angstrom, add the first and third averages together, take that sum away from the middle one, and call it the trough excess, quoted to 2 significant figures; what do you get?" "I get -96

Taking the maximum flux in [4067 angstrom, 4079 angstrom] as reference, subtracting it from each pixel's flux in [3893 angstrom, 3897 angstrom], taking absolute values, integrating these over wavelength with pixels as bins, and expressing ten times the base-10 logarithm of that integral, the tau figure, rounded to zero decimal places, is 19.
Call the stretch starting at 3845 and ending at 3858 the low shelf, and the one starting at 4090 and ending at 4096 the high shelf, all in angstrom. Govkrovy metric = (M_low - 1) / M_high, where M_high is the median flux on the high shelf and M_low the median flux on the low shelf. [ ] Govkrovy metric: 0.68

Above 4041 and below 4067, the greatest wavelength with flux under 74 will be 4066.40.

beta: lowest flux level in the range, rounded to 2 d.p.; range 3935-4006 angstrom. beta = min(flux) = 16.16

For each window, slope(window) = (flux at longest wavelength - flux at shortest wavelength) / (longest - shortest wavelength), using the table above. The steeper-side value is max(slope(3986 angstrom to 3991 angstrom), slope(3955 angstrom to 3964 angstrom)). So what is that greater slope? 2.2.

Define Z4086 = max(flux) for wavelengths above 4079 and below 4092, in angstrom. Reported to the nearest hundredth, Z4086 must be 93.64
